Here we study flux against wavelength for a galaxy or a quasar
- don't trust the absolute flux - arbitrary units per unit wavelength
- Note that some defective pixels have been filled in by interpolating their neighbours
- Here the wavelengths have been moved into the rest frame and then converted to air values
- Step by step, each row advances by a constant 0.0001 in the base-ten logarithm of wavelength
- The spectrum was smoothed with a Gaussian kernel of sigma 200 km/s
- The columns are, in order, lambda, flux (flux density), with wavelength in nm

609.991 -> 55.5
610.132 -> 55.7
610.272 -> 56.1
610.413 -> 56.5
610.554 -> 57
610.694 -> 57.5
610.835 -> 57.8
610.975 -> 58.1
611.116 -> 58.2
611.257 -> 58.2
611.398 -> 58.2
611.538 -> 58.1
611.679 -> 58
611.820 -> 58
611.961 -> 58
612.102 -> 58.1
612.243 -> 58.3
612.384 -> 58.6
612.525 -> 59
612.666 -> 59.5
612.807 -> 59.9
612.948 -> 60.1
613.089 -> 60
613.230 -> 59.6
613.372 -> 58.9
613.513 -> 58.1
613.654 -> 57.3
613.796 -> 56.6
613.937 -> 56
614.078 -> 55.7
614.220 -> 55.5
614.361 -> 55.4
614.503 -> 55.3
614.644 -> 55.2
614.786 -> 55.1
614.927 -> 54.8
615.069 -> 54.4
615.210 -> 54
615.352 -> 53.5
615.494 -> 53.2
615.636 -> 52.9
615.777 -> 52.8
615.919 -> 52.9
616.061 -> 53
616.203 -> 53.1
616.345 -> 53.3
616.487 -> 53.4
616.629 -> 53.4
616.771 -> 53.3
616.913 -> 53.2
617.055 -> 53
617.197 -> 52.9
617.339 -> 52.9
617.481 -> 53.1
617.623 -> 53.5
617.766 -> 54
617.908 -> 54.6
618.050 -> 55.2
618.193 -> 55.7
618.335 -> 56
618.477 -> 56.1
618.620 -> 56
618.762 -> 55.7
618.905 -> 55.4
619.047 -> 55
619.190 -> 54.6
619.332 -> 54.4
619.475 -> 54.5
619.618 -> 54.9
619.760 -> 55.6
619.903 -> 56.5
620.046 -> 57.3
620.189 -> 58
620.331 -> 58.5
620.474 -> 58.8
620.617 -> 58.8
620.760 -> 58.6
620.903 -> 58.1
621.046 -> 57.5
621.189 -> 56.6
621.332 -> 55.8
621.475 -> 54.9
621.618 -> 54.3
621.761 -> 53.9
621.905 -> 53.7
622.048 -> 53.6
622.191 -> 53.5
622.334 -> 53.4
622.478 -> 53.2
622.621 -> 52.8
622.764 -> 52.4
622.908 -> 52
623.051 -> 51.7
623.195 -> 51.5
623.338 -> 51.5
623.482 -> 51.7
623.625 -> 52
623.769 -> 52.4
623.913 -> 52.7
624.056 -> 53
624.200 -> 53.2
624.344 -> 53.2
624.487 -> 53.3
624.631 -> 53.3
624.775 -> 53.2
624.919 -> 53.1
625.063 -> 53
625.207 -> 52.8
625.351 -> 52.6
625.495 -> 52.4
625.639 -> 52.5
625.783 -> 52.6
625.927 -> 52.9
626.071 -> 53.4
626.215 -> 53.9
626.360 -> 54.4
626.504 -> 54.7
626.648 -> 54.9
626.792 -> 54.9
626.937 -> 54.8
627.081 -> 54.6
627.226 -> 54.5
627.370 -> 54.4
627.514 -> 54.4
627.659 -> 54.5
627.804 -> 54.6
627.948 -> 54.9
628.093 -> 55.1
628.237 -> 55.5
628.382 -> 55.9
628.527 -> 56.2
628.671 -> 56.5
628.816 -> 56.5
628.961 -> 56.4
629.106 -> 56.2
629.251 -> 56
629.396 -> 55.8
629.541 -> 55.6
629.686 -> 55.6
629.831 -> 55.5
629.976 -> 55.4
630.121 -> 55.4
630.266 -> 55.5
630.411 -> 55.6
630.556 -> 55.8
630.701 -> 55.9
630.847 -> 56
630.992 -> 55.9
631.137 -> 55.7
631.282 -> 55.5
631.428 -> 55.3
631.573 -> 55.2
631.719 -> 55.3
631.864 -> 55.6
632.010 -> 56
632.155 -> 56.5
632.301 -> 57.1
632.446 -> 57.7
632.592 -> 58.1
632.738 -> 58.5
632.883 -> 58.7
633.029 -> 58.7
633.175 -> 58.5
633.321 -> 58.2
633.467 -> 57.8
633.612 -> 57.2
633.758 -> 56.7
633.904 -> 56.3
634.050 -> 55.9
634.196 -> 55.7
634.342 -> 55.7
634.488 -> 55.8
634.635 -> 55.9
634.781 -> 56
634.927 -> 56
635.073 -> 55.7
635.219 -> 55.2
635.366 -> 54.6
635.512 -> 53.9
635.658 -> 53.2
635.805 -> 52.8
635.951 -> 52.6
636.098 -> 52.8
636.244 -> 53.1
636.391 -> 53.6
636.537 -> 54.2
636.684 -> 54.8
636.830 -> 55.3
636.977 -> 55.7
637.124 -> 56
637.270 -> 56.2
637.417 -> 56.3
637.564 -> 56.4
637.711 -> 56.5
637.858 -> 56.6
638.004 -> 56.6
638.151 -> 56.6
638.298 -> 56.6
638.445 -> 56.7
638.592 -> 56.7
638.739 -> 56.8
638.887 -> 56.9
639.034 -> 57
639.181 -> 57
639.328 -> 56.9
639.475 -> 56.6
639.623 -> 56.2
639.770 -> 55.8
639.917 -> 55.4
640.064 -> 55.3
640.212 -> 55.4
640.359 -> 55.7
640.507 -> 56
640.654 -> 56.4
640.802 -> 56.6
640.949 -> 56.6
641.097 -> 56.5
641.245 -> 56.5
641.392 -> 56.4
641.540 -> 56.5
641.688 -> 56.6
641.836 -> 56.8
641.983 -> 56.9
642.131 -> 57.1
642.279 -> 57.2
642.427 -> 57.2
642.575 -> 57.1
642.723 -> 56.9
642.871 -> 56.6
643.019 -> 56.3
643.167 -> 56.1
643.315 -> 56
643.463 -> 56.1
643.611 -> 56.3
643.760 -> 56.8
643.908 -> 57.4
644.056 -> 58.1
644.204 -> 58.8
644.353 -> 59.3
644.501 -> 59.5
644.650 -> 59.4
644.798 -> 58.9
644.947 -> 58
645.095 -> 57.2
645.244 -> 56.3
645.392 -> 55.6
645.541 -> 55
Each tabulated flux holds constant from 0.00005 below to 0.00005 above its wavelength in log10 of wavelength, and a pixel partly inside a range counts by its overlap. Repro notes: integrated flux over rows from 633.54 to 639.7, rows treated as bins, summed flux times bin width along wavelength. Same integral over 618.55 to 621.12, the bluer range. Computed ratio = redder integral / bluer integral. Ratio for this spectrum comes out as 2.4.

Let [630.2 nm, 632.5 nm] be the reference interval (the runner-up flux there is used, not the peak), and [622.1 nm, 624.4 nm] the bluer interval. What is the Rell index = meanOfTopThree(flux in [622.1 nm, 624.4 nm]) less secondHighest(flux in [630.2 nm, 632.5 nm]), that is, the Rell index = -4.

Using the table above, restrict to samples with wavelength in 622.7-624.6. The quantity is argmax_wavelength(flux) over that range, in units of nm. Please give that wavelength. 624.487 nm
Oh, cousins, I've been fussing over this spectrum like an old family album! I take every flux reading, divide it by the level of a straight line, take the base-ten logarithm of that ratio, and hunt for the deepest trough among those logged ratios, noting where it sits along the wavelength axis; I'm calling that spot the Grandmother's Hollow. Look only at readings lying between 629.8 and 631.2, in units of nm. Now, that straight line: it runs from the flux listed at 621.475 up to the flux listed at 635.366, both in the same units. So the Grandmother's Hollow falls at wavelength 629.976 nm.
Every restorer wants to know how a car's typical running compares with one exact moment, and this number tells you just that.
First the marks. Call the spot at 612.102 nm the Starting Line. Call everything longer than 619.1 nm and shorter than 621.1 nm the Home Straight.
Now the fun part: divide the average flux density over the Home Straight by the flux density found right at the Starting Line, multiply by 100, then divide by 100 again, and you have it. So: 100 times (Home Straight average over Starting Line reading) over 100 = 0.98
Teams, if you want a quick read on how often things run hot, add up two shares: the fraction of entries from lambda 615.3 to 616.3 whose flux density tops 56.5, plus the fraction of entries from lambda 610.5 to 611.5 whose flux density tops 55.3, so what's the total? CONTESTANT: 1.0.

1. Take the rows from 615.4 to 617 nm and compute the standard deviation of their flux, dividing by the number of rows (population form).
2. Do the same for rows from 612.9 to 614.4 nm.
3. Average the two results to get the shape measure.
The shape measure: 1.0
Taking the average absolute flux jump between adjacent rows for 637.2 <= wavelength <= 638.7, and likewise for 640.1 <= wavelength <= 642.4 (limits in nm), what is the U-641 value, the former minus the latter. -0.10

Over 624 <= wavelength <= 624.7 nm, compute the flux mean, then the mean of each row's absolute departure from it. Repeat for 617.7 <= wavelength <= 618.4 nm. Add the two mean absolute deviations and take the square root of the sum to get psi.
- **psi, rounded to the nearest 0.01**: 0.85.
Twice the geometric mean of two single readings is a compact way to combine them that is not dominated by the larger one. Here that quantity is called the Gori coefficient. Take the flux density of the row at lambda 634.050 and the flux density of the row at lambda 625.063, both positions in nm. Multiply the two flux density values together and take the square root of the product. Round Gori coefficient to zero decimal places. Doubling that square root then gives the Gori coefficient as 109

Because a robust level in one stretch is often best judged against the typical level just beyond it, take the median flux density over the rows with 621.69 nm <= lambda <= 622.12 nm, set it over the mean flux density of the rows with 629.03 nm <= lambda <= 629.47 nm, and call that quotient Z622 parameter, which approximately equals 0.96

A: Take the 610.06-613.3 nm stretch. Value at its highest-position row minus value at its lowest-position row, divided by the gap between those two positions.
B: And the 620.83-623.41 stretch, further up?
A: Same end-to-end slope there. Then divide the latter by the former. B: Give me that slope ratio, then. -2.2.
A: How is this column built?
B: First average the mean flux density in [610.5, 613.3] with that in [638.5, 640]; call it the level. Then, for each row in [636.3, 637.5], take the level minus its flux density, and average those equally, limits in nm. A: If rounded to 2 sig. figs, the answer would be 2.3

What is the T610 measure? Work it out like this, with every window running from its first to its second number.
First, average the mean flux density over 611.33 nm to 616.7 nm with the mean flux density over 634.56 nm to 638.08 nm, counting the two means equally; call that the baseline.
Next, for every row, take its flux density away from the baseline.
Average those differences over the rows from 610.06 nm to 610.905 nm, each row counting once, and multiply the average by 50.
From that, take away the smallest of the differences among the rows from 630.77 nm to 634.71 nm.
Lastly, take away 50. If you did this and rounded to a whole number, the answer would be -104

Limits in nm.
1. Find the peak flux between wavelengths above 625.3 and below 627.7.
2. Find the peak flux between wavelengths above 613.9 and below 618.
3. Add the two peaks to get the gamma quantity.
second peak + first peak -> 111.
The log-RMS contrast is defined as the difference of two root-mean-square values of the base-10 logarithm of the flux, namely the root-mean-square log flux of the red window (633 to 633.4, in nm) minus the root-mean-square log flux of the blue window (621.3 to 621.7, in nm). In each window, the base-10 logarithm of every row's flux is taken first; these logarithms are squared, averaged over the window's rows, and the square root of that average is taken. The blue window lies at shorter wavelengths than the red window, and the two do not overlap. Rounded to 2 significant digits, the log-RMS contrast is 0.027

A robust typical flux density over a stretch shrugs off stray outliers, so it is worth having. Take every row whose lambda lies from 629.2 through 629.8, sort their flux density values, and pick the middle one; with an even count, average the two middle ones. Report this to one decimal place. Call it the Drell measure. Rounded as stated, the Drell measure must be 55.7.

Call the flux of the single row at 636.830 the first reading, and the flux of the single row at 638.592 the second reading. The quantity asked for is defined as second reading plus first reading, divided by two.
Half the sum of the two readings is 56.0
